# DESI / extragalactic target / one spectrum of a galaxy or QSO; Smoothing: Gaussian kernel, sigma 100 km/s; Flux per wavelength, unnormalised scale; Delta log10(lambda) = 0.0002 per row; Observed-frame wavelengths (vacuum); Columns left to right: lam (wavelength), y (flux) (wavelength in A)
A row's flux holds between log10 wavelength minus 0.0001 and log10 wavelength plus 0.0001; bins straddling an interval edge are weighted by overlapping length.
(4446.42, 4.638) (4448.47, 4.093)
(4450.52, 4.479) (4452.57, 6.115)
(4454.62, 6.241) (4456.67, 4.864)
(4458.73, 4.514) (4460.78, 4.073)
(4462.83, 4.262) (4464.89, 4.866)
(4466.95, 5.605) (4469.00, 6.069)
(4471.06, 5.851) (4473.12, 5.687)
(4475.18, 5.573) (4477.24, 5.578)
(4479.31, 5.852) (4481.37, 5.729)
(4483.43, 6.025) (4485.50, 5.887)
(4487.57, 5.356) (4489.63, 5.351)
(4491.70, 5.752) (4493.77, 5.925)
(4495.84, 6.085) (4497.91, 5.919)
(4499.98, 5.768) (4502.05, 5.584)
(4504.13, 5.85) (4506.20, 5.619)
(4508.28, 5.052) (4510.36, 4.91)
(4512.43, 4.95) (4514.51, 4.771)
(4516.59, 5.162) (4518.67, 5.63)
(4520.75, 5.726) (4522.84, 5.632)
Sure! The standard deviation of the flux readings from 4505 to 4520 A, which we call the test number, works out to 0.3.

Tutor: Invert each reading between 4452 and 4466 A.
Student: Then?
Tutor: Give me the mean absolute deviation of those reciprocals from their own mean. 0.0248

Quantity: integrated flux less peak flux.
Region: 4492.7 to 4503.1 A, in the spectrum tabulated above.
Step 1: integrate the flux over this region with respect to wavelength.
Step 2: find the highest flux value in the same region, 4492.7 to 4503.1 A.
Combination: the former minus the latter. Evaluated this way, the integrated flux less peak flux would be 55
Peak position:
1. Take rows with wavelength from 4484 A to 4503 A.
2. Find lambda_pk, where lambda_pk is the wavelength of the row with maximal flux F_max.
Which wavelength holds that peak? 4495.84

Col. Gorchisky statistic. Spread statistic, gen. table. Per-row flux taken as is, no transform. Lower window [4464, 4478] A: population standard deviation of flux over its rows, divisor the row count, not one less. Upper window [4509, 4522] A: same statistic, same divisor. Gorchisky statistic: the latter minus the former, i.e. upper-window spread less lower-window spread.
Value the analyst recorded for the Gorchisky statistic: 0.02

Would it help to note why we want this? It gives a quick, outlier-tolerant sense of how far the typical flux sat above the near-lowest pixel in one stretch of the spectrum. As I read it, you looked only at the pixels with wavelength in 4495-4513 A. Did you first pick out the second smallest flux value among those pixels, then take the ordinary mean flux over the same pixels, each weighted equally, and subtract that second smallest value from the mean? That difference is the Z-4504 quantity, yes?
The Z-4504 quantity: 0.6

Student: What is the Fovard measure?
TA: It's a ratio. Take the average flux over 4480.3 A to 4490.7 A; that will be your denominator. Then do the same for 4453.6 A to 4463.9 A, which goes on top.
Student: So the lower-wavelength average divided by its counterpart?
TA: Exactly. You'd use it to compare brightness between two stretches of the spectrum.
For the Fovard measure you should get 0.84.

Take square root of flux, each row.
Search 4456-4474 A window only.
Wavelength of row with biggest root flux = 4469.00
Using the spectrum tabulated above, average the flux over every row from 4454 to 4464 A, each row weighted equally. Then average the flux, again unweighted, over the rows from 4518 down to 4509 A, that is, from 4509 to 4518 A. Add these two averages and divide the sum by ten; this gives 0.97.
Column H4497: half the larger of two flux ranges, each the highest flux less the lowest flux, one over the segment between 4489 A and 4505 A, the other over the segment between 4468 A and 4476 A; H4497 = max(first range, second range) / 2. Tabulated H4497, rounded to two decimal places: 0.37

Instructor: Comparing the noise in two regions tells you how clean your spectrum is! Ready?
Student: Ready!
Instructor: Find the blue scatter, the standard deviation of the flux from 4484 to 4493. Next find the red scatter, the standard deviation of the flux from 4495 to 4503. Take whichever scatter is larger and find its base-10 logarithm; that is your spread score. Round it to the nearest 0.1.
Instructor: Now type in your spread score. -0.6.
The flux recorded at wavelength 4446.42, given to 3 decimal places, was 4.638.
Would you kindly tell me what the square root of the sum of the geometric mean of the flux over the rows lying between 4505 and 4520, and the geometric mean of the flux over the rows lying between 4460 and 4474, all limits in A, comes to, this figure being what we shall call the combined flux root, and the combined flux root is 3.21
